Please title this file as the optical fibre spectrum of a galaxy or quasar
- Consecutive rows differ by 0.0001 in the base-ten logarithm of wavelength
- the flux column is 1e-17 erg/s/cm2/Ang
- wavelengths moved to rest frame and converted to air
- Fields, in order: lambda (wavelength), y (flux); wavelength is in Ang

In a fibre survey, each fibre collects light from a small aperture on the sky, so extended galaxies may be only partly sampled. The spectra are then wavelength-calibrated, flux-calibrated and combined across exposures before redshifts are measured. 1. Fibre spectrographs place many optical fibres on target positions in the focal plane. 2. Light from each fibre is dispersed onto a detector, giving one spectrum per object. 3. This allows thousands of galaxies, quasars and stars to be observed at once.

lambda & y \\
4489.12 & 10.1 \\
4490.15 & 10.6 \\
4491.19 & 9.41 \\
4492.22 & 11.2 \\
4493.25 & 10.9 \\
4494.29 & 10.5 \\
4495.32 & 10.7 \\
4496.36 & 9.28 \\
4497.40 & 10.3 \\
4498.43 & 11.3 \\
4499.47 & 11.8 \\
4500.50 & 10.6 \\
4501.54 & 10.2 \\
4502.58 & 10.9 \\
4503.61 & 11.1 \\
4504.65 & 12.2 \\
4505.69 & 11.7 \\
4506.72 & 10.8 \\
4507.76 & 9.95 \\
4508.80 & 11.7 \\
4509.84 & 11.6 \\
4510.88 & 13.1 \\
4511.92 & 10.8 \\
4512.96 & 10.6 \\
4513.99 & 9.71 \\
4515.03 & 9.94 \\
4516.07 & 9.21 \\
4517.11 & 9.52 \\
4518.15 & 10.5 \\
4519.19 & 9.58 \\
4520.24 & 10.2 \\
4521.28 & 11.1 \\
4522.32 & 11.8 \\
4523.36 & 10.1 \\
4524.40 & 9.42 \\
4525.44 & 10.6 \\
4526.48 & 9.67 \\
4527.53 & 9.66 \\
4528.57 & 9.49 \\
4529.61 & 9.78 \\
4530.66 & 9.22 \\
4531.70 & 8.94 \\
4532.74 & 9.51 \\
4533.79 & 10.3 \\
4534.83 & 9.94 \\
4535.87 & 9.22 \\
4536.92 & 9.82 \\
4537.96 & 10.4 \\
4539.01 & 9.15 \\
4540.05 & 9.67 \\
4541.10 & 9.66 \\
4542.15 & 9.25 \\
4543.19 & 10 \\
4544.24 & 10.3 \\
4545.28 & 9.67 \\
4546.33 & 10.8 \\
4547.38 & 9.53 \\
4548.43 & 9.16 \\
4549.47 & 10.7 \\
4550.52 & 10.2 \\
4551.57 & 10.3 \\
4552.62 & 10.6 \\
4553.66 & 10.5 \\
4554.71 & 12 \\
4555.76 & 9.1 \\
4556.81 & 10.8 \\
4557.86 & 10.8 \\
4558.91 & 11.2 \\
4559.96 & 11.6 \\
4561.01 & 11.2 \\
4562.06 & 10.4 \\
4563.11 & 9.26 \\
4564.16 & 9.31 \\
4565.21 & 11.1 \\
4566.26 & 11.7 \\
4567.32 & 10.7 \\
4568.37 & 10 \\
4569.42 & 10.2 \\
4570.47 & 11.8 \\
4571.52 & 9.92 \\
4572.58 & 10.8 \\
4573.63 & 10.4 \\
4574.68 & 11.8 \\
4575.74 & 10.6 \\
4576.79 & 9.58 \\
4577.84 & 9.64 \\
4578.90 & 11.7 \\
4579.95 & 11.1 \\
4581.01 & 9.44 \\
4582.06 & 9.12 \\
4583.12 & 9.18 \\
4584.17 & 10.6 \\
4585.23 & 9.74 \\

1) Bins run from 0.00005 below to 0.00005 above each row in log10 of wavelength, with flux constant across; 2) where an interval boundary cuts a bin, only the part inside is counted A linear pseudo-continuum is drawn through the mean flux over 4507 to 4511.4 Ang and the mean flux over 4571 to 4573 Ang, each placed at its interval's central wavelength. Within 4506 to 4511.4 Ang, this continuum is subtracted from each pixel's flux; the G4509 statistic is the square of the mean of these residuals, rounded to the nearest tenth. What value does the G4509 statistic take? 0.0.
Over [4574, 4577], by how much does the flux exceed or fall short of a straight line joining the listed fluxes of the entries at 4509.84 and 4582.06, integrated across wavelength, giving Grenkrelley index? 4.2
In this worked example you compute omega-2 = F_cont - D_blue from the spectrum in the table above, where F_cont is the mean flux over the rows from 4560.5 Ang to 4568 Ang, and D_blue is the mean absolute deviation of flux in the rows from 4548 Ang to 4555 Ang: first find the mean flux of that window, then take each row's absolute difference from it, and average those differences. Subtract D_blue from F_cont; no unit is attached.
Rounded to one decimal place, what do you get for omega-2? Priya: 10.0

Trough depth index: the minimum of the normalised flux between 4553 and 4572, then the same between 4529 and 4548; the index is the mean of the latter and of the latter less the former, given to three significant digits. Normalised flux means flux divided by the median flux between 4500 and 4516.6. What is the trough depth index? 0.406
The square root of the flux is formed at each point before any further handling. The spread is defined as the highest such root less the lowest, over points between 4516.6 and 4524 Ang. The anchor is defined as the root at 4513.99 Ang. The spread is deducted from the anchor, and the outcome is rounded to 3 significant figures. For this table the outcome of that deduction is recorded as 2.77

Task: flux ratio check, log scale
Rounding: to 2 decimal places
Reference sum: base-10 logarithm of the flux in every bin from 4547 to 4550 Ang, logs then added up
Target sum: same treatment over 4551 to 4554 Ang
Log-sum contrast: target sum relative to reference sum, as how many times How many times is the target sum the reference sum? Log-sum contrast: 1.03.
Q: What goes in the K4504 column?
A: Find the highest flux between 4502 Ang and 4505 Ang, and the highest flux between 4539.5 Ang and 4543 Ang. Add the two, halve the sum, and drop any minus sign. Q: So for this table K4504 10.9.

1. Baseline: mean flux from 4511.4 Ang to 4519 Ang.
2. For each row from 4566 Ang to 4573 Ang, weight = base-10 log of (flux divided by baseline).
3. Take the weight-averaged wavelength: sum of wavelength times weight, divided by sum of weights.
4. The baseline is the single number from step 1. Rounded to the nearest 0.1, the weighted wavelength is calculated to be 4568.9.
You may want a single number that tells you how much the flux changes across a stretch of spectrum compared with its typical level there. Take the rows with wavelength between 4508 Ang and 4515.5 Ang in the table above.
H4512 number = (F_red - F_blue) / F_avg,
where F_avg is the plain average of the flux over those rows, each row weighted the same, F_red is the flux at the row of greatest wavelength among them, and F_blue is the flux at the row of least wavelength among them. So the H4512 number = -0.16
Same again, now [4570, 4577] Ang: -0.21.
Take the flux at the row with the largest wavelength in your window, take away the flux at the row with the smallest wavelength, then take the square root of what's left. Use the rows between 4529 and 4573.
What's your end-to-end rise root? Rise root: 1.0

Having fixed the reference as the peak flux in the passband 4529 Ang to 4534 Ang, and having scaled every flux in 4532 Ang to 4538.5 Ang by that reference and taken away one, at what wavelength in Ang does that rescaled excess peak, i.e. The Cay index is 4537.96 Ang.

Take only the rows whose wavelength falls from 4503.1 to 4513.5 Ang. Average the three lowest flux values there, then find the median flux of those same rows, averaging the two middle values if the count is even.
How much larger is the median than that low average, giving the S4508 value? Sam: 0.90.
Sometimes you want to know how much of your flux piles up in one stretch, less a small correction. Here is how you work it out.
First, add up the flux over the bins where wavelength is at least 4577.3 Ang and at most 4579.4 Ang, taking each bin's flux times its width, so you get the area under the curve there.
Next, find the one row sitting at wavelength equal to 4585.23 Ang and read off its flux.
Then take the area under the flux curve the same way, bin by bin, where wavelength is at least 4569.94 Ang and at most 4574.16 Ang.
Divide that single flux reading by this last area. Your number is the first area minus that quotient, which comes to 22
